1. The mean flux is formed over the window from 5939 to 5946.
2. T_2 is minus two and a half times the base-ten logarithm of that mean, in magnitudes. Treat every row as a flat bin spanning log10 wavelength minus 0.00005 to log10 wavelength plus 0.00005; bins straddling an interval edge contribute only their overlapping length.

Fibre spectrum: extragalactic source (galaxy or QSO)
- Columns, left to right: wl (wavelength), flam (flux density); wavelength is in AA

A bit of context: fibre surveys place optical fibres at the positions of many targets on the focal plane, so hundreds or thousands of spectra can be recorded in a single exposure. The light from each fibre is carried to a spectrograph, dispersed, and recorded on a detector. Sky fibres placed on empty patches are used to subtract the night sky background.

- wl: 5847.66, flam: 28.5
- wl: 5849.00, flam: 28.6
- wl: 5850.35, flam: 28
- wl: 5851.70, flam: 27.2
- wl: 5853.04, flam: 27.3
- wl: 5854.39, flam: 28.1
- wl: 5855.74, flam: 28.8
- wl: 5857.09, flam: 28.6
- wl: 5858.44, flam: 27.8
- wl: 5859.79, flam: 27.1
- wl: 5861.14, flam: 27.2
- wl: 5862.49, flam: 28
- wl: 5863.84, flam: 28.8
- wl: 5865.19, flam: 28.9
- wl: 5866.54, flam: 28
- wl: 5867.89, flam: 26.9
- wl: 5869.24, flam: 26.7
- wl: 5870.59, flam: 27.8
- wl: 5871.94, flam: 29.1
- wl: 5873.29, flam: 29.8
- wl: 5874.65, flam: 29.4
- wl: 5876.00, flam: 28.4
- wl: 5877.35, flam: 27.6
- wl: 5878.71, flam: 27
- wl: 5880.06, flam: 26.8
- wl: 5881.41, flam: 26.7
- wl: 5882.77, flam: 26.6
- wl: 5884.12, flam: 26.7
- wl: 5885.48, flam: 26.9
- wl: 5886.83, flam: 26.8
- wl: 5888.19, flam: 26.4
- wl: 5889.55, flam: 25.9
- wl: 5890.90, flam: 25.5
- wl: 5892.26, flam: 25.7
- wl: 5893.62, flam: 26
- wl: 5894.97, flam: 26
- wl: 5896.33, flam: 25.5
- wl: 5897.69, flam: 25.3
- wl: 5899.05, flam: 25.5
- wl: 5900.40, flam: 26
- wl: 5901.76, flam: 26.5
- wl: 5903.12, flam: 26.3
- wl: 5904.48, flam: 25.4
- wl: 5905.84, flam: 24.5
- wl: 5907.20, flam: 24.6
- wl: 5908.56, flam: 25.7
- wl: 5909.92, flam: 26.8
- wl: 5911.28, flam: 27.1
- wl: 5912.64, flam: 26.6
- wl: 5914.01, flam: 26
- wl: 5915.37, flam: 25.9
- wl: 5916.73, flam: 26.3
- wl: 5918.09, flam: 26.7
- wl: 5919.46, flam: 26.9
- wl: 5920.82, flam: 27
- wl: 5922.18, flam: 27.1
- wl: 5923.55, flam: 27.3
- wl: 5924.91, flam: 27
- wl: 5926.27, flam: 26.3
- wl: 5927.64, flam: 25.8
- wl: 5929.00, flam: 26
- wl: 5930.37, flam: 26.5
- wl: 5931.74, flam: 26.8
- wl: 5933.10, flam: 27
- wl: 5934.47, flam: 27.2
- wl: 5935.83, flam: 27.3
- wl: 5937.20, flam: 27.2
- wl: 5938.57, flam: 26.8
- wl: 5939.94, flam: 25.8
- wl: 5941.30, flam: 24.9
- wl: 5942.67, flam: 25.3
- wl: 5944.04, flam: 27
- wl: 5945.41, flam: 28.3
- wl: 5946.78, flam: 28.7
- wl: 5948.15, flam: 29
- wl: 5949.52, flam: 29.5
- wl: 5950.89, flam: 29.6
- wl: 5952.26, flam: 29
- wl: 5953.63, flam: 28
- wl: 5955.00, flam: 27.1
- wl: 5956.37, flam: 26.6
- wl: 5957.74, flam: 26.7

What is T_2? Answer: -3.548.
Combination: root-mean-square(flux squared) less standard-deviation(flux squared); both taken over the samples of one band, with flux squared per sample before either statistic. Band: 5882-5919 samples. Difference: 646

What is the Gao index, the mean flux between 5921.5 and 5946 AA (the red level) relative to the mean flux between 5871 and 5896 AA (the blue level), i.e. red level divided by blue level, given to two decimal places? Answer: 0.98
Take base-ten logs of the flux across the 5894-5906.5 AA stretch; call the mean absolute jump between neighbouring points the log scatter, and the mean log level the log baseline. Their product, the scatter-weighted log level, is 0.012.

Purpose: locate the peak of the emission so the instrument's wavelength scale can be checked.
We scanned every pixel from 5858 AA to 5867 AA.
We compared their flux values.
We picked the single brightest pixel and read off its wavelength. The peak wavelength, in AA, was 5865.19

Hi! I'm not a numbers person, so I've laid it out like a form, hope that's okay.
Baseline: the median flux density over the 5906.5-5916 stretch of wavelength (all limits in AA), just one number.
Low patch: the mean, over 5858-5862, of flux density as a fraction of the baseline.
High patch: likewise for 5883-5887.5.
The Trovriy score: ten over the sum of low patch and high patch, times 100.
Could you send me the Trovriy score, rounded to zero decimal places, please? 480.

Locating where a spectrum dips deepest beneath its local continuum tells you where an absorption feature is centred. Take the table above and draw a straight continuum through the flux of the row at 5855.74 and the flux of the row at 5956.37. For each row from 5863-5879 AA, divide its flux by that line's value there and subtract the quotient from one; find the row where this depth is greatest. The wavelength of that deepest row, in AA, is 5869.24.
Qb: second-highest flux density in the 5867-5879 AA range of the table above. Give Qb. 29.4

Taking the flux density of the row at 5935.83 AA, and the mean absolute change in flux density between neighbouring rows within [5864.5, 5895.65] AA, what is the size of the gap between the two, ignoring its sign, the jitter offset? 26.8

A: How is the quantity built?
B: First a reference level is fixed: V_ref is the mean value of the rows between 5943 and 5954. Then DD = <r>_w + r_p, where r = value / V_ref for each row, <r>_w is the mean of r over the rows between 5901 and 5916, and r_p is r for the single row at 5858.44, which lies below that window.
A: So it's 1.88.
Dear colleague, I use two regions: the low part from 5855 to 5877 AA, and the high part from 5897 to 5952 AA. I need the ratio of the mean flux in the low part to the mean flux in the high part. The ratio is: 1.06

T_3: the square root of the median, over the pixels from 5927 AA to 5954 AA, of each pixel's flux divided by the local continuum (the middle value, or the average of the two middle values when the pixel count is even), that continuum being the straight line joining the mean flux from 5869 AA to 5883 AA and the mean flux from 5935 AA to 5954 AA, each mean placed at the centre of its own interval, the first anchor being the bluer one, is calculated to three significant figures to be 0.991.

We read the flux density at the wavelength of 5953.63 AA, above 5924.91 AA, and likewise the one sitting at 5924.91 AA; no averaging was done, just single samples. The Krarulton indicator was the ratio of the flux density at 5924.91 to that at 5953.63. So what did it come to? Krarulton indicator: 0.96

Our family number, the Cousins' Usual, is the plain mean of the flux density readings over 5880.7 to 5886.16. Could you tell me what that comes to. 26.7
